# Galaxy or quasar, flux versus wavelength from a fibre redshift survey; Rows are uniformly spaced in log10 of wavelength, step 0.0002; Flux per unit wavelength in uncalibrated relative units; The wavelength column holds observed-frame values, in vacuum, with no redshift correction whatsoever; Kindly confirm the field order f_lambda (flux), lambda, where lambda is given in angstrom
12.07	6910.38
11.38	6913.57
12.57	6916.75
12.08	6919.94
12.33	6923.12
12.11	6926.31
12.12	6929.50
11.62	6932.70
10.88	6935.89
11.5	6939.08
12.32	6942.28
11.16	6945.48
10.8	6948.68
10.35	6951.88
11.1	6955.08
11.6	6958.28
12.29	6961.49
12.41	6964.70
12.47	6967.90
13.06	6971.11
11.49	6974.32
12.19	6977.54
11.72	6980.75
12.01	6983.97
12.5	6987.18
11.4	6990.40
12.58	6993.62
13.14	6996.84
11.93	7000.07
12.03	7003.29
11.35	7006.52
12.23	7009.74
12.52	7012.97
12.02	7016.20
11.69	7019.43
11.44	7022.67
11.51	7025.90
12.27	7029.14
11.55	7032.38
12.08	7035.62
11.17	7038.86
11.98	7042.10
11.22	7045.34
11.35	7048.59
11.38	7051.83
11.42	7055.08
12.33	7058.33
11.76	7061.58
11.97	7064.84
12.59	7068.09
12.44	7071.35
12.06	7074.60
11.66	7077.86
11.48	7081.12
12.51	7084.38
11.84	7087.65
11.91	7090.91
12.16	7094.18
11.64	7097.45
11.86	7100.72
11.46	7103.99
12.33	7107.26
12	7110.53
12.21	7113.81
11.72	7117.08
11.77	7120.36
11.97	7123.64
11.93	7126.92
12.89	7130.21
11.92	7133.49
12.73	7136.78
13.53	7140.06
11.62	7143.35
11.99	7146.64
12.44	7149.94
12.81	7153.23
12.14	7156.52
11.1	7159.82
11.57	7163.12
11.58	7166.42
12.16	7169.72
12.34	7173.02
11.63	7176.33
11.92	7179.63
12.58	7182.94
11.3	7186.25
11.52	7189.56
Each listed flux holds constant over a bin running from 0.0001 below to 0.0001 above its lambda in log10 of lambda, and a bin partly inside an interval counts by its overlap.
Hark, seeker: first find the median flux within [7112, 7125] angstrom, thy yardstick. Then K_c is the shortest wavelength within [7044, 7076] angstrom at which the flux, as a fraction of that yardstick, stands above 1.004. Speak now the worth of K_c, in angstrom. 7058.33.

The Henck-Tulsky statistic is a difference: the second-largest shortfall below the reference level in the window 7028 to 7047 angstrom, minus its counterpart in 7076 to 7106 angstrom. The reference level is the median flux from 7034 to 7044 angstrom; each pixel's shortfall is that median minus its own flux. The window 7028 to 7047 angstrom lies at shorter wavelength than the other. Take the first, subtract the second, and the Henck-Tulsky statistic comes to 0.26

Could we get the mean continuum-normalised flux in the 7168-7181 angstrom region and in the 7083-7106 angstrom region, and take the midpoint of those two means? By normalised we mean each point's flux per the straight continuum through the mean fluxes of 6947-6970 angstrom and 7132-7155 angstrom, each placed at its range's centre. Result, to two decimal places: 0.97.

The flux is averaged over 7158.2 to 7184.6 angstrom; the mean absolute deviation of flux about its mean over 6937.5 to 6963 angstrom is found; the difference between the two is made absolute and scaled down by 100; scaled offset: 0.113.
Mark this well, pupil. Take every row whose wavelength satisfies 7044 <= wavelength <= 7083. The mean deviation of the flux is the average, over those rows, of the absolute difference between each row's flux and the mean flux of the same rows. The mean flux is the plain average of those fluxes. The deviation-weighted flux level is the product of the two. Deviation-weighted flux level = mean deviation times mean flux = 5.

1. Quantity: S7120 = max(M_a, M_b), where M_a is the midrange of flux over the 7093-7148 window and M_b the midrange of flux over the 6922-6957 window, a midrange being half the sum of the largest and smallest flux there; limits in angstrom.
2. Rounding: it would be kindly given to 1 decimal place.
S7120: 12.5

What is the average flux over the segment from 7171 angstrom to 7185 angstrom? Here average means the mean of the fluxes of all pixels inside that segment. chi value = 12.1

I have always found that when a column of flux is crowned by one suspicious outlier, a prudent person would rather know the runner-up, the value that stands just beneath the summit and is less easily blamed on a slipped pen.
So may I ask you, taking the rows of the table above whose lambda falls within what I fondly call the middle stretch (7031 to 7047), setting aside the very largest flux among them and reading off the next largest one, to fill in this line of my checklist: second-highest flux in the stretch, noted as 11.98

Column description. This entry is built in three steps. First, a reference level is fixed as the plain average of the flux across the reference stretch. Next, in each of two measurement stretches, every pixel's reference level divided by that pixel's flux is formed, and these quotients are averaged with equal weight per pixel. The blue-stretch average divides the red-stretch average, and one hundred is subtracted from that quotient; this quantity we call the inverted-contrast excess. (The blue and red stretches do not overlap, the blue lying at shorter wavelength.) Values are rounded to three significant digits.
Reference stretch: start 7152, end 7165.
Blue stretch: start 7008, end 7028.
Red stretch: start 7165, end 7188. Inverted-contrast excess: -99.0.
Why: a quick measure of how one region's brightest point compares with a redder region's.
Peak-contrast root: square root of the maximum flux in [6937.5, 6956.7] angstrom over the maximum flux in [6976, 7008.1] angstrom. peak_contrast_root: 0.97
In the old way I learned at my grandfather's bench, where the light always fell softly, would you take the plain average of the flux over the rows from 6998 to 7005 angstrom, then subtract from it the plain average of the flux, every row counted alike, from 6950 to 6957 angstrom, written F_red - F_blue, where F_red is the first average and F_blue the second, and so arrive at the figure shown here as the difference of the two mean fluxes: 1.3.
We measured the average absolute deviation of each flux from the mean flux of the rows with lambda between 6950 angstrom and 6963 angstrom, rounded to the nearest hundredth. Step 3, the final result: 0.61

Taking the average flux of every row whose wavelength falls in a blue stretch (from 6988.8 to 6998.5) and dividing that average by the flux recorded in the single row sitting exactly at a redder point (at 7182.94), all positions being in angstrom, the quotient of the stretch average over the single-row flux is 0.98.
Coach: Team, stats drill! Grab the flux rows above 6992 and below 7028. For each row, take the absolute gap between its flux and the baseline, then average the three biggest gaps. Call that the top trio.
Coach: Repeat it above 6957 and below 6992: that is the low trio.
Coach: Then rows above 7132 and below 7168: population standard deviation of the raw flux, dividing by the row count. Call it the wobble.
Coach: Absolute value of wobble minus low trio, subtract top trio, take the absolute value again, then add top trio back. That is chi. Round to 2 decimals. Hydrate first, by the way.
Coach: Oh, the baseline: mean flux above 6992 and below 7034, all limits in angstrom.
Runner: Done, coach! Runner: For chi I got 1.52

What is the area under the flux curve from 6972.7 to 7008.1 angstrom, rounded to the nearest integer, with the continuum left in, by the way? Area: 426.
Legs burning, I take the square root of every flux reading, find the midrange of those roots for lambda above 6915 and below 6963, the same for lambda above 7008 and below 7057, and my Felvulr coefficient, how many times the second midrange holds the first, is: 1.017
